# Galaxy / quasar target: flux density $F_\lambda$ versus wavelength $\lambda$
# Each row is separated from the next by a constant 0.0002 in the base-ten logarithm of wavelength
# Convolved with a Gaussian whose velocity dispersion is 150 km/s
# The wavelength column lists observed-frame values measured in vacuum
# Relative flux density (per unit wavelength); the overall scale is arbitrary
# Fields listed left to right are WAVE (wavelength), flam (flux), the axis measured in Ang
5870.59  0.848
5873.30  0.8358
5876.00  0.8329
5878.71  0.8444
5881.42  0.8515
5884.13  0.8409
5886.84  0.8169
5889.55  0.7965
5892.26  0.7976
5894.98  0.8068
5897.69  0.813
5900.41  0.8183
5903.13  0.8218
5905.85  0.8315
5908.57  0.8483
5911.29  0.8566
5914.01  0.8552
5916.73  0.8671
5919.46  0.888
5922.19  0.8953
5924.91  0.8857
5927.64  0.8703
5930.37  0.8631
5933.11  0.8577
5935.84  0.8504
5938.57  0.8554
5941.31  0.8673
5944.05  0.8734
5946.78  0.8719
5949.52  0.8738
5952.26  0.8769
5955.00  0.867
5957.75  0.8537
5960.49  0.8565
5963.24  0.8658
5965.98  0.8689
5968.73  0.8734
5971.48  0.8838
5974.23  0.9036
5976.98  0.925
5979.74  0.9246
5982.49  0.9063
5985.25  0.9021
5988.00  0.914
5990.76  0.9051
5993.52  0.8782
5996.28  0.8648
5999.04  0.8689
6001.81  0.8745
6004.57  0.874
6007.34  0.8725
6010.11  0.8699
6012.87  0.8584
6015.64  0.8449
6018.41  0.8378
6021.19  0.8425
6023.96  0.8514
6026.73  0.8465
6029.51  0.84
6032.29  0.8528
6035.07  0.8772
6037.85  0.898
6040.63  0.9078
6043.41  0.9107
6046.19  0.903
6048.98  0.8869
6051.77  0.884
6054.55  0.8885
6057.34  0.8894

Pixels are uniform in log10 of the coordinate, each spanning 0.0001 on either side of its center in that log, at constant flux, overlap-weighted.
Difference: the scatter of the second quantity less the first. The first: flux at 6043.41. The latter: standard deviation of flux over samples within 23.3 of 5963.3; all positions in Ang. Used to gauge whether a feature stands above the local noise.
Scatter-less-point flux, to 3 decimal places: -0.889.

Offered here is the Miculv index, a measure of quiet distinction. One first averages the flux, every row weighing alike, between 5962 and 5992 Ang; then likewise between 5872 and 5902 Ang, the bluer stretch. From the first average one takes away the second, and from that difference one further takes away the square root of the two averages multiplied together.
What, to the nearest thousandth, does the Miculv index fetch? -0.785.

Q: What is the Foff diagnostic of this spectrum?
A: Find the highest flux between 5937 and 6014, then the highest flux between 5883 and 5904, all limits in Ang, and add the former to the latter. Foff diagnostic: 1.77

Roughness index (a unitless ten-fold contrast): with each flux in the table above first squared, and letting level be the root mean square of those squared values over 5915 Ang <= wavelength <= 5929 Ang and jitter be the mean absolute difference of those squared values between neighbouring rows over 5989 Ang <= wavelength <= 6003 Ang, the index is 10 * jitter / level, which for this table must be 0.28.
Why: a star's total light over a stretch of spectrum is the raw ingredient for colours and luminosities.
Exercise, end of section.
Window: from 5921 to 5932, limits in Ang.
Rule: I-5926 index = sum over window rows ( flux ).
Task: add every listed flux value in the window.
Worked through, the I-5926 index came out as 3.51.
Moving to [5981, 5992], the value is 3.63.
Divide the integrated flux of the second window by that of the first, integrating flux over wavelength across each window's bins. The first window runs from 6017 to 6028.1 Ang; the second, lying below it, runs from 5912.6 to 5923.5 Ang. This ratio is 1.02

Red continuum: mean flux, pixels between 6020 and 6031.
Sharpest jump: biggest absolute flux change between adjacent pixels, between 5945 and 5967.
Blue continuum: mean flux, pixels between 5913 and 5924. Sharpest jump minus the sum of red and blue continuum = -1.71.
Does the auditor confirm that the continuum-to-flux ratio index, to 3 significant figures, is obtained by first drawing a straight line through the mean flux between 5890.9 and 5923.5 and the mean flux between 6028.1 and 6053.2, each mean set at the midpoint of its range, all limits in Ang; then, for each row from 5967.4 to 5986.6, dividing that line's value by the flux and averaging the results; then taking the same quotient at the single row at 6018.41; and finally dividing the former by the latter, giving 0.914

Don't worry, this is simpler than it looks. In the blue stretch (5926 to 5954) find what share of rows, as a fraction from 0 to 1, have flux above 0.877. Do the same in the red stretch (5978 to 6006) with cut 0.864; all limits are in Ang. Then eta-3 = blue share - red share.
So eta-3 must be -1.0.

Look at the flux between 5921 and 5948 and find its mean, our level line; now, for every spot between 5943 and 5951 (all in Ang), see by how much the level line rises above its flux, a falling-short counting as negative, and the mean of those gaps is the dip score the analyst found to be 0.00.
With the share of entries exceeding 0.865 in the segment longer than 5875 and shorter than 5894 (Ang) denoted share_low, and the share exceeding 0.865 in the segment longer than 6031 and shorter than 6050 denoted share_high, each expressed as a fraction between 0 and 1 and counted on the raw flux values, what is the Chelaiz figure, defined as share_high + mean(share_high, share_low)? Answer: 1.3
